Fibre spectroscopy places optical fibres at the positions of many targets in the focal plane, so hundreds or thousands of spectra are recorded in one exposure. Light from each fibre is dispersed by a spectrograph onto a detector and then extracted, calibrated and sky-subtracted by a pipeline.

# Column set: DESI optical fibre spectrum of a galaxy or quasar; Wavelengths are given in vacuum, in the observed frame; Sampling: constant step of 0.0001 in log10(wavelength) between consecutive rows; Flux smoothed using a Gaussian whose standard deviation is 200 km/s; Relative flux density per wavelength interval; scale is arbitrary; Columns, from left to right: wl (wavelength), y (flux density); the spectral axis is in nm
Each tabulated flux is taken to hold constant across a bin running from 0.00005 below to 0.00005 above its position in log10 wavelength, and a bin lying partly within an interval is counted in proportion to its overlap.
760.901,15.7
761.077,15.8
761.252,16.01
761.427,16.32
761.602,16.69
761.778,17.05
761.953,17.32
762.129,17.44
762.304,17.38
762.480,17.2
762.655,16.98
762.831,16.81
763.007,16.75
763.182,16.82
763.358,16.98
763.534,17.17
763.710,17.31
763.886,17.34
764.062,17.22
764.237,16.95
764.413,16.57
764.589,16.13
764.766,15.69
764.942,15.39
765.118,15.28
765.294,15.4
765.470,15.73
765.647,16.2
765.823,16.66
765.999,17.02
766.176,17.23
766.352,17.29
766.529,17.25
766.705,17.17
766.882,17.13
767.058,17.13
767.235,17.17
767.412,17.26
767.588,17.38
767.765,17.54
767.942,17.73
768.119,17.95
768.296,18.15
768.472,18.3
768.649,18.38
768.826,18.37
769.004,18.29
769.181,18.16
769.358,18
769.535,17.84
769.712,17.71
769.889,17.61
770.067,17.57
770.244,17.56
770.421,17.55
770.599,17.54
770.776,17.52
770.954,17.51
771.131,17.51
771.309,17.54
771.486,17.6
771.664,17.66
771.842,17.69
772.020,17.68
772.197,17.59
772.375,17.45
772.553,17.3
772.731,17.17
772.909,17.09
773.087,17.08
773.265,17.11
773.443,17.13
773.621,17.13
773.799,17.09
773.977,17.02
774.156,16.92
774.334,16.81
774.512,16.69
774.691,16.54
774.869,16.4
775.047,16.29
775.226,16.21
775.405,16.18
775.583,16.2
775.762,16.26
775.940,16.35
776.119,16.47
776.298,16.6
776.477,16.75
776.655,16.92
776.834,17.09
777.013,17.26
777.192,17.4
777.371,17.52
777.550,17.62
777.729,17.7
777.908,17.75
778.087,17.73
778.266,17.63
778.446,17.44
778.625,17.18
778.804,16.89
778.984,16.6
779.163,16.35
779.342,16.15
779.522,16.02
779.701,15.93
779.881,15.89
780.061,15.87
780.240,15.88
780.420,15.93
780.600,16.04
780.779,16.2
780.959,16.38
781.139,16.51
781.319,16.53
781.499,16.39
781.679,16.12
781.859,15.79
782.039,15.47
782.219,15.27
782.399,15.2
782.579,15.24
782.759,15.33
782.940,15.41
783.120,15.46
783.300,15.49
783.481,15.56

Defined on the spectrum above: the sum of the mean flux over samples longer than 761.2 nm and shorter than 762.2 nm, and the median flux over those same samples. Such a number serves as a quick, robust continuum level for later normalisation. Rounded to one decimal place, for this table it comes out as 33.7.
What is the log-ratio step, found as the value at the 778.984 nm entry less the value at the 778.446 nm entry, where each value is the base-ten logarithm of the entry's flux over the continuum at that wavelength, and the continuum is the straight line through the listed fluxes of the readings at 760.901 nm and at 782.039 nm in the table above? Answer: -0.021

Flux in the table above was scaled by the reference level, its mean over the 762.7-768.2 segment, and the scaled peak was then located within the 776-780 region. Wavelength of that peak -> 777.908 nm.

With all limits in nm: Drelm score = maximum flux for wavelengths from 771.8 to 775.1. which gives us 17.69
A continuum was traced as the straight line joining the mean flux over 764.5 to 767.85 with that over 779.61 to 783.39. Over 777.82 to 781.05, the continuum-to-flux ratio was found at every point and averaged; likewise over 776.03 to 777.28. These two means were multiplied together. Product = 0.92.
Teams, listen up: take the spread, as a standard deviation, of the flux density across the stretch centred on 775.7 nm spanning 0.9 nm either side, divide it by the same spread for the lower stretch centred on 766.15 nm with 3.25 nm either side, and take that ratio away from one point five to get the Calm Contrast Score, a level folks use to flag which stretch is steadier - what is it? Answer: 1.3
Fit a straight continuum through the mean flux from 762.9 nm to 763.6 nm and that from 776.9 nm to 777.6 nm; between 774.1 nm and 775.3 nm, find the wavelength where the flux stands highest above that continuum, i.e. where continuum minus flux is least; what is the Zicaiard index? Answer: 774.156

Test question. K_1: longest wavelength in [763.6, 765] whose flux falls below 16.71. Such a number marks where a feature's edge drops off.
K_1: 764.942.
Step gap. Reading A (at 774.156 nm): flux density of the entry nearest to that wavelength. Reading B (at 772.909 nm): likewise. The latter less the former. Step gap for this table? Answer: 0.2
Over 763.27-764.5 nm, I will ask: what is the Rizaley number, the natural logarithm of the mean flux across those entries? 2.84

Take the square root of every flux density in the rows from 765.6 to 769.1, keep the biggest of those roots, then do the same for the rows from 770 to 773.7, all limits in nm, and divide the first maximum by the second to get 1.02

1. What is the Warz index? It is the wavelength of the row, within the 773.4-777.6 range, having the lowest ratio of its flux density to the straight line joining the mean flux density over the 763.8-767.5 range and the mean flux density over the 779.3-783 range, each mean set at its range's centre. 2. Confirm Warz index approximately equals 775.405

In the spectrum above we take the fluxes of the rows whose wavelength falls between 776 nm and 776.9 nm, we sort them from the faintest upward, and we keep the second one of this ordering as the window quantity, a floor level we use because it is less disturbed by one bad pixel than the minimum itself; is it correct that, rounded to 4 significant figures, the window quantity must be 16.60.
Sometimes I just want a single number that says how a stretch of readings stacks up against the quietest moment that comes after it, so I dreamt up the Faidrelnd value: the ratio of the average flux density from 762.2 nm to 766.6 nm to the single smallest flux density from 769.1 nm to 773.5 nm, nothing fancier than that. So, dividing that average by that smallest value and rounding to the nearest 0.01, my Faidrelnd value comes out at 0.98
